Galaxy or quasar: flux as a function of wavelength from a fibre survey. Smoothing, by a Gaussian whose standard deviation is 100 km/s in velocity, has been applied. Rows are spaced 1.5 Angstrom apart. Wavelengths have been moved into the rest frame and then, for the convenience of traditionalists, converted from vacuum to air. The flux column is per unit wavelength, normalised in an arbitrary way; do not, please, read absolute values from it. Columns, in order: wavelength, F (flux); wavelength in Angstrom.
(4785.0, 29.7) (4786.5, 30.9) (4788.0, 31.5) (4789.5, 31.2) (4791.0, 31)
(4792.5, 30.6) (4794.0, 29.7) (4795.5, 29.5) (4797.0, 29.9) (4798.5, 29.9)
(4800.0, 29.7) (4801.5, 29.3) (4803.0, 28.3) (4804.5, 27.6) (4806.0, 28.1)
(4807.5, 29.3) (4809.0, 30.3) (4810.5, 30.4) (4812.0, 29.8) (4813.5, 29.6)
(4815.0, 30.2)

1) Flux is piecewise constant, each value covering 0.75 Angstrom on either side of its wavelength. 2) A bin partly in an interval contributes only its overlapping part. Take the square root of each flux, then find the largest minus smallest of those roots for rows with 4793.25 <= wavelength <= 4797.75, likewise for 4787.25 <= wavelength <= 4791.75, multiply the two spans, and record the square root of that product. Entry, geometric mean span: 0.041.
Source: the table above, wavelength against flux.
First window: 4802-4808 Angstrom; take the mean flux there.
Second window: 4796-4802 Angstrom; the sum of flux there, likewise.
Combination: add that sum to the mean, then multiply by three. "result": 441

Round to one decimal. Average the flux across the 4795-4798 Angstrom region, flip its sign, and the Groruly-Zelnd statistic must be -29.7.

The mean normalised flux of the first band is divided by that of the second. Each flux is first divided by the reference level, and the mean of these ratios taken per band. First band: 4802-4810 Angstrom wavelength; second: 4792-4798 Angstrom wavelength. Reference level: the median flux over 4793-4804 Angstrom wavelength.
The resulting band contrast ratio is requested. 0.96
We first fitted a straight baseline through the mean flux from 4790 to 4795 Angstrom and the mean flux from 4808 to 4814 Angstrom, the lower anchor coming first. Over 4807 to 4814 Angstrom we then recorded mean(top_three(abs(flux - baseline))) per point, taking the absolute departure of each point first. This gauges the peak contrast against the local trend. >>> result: 0.51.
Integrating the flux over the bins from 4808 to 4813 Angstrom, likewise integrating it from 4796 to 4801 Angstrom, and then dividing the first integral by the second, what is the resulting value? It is 1.01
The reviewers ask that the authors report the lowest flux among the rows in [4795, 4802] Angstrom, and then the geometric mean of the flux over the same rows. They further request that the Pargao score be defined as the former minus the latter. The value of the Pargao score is -0.36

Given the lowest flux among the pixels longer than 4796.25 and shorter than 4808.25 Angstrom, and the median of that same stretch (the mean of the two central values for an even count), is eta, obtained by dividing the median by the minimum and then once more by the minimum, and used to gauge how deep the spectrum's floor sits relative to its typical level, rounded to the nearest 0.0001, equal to 0.0385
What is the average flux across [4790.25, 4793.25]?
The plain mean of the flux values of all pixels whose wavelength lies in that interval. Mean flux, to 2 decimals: 30.80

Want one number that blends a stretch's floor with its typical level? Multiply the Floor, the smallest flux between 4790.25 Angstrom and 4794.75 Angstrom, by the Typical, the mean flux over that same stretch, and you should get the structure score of 904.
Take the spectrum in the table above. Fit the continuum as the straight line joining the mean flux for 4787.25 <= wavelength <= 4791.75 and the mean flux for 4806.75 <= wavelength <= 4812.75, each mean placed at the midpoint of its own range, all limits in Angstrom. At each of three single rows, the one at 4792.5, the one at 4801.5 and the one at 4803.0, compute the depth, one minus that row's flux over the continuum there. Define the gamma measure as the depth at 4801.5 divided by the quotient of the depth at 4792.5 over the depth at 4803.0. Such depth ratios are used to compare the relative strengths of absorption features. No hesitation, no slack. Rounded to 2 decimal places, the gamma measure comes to 0.18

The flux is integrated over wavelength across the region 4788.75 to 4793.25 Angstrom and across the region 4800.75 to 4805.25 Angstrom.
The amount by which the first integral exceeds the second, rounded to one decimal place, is 11.4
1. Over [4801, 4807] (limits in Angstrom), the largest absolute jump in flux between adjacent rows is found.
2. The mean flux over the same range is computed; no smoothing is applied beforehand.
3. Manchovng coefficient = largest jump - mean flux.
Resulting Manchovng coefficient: -27.3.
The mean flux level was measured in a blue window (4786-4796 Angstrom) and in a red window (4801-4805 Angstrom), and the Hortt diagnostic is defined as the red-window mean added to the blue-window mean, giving 59.0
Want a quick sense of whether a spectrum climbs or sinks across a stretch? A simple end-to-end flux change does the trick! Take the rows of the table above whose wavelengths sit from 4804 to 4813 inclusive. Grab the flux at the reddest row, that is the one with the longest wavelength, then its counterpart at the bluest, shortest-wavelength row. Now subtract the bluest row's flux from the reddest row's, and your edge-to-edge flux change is 2.2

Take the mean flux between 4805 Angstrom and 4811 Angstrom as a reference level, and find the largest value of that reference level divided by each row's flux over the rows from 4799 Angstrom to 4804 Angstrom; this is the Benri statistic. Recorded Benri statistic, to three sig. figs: 1.04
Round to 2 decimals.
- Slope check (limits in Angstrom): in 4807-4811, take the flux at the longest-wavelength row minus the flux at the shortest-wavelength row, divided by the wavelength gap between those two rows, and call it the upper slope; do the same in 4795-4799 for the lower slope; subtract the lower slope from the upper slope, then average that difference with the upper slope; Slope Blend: 0.30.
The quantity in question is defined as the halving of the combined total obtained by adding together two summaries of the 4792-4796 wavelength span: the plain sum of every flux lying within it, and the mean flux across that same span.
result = 60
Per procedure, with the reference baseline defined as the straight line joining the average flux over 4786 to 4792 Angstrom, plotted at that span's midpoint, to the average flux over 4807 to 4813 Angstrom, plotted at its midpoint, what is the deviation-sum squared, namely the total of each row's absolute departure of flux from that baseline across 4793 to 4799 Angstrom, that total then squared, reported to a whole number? 15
